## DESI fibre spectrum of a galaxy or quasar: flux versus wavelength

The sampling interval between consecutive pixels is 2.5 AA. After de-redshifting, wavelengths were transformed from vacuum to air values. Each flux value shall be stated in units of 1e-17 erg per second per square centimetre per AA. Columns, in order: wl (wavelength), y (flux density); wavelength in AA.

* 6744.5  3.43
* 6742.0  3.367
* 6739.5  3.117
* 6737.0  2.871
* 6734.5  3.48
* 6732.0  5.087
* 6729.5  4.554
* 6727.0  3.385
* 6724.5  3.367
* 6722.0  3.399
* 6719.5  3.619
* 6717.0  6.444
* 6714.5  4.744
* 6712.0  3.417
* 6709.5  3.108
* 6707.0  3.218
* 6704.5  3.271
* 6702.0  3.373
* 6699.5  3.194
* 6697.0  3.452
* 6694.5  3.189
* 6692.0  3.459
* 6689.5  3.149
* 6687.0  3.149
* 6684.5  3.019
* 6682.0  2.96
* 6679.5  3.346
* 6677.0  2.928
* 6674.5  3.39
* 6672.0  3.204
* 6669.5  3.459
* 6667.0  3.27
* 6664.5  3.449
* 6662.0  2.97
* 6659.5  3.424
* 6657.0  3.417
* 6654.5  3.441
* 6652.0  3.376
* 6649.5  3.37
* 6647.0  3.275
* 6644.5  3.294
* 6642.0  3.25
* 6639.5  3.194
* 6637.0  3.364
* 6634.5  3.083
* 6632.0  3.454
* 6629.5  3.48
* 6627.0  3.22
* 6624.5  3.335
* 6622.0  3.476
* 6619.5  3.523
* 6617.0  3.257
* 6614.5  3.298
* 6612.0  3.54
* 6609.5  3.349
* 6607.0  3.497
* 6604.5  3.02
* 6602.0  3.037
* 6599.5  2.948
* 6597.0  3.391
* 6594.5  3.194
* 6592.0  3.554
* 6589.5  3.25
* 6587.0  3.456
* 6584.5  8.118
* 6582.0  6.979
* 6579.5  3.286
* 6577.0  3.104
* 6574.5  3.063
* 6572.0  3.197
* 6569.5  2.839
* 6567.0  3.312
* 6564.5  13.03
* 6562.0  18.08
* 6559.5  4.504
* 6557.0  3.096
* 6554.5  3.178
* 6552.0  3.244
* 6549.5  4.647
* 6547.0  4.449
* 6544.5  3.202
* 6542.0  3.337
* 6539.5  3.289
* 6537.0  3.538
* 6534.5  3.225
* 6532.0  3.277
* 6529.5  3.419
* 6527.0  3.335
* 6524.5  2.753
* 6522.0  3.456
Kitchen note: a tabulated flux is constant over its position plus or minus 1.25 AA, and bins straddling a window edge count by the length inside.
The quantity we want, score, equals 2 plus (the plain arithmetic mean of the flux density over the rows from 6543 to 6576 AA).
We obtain 7.37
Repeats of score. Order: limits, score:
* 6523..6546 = 5.26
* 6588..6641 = 5.31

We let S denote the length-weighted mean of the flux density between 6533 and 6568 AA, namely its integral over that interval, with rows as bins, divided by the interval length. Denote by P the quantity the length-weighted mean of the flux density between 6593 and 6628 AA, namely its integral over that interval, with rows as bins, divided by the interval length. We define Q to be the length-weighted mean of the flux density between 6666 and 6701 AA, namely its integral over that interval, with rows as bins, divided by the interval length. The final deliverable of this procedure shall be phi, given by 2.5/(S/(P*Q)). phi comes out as 5.0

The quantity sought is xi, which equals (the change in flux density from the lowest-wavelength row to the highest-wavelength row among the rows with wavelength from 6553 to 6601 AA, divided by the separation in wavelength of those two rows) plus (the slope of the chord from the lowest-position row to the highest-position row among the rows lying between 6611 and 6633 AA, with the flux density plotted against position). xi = -0.01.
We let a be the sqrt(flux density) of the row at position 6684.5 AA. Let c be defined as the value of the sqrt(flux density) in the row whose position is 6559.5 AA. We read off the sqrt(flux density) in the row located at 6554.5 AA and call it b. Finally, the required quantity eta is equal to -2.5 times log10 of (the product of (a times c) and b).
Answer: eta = -2.04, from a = 1.74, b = 1.78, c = 2.12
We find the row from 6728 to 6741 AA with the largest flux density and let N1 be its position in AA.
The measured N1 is 6732.0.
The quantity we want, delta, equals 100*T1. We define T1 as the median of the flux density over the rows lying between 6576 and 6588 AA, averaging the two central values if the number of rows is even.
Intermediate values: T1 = 3.46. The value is 346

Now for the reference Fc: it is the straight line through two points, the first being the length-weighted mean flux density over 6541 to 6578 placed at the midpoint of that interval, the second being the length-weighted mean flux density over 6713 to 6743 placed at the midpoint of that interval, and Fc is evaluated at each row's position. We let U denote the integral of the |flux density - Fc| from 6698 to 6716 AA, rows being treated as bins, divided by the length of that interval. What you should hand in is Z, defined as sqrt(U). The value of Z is 0.92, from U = 0.8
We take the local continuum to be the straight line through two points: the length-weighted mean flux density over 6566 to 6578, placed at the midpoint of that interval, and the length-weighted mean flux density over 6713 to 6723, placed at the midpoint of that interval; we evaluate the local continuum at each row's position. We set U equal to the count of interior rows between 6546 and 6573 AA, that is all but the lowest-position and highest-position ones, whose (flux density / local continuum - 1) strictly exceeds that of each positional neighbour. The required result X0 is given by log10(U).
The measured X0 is 0.30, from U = 2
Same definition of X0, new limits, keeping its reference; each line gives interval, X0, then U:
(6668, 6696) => 0.60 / 4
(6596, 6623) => 0.60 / 4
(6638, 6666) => 0.48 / 3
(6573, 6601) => 0.48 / 3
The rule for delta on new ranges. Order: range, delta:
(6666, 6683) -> 327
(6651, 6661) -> 342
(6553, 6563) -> 384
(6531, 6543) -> 329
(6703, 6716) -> 327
